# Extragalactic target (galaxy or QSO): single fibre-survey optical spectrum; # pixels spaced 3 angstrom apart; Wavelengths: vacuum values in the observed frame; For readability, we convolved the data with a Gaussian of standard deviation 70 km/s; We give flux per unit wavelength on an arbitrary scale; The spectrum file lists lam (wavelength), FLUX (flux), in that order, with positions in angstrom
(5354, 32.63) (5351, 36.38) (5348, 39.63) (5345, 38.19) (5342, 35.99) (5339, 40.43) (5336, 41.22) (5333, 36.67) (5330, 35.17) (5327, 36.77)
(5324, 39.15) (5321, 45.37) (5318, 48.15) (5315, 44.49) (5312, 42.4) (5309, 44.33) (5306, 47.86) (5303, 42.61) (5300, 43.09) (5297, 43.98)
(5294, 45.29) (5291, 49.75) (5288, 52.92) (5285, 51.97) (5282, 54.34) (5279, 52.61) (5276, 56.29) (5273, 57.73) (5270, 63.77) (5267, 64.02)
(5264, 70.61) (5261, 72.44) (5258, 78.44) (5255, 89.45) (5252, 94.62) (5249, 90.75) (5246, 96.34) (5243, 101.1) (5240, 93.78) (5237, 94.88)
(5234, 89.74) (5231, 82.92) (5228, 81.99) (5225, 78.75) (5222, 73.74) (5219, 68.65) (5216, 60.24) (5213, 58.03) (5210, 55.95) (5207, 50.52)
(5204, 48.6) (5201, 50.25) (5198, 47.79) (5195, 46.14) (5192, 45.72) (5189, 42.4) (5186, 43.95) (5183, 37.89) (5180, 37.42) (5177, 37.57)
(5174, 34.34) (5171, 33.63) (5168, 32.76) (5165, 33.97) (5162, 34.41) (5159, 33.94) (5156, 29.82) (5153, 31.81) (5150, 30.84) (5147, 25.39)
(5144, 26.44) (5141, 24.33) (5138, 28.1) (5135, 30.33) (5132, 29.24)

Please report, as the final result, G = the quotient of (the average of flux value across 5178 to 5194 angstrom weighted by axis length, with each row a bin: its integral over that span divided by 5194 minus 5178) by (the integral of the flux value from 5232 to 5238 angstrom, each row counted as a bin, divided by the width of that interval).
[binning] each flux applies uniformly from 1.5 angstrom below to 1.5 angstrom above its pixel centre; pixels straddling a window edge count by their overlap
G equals 0.5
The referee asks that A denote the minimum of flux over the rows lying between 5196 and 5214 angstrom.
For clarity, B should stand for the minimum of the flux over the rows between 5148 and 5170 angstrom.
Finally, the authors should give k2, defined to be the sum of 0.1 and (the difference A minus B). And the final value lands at 18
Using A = 47.79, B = 29.82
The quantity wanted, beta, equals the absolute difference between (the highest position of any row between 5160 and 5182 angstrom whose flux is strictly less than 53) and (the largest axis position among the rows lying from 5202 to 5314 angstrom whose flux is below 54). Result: 132 angstrom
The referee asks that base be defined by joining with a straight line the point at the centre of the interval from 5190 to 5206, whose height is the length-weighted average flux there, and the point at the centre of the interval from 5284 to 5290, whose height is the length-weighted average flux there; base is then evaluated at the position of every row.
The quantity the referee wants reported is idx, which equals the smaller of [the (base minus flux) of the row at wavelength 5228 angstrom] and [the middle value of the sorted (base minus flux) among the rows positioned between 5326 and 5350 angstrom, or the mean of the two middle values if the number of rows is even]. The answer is -32.8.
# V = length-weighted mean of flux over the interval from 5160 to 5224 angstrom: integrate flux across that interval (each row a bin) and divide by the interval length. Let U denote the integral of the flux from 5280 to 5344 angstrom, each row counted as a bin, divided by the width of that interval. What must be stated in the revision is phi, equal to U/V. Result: 0.9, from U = 44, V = 47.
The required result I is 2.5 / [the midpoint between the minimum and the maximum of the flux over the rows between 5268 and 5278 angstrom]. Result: 0.04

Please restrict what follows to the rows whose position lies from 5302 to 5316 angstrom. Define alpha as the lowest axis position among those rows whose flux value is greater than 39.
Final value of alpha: 5303 angstrom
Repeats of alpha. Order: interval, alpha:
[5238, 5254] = 5240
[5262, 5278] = 5264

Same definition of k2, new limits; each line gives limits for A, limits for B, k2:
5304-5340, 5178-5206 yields -2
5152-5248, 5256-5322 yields -12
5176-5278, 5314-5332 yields 2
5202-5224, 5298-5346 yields 14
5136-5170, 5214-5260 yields -36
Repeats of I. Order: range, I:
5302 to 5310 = 0.06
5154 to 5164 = 0.08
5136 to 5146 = 0.10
